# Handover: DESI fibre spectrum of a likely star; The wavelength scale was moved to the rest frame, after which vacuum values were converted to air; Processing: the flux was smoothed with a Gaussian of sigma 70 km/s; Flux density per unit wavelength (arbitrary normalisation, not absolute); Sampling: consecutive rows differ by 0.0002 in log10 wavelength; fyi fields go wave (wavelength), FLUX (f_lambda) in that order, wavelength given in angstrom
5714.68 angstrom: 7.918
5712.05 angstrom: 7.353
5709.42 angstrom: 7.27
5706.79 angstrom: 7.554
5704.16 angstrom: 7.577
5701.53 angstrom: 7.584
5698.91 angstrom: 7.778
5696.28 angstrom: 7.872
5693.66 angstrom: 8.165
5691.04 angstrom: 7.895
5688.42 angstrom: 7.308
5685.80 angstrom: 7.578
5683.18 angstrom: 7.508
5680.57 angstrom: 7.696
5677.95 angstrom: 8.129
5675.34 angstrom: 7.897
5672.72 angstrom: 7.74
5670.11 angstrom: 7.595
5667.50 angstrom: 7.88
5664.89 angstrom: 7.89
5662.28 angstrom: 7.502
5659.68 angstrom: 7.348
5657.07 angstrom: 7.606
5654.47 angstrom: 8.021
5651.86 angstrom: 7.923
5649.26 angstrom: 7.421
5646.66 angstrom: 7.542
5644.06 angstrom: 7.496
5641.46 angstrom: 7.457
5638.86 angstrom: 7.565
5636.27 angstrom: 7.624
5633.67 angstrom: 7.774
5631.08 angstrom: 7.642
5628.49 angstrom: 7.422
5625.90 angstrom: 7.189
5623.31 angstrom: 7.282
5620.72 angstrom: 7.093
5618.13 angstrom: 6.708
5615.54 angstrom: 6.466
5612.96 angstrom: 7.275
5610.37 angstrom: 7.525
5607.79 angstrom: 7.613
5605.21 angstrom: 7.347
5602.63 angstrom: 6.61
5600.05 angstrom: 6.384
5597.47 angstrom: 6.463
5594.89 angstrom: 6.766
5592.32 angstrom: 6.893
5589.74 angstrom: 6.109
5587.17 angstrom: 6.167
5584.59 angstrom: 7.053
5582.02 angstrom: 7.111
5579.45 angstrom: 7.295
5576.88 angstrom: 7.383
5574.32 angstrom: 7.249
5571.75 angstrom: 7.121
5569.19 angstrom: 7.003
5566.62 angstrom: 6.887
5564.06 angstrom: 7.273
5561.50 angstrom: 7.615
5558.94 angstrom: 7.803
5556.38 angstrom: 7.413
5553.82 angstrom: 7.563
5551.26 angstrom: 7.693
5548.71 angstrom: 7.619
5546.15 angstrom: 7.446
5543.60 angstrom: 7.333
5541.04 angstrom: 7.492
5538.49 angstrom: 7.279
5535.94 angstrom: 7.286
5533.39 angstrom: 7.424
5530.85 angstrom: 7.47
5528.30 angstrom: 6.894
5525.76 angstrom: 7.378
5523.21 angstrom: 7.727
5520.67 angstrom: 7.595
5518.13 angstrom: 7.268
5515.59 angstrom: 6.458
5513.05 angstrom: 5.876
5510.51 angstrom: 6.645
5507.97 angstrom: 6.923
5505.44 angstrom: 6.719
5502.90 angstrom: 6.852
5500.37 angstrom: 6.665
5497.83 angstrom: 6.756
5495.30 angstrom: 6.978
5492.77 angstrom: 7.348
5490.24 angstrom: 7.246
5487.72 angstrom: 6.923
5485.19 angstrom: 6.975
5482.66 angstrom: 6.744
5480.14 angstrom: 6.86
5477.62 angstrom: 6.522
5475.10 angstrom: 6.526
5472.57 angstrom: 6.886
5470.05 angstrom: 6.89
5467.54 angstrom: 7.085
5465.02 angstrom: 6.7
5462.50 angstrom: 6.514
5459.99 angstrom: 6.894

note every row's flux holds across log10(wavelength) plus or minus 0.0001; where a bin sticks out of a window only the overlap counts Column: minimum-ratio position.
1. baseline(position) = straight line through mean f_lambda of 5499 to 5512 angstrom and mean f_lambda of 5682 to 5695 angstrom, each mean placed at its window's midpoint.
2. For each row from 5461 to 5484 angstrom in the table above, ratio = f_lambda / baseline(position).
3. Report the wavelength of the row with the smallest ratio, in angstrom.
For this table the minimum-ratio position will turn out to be 5477.62 angstrom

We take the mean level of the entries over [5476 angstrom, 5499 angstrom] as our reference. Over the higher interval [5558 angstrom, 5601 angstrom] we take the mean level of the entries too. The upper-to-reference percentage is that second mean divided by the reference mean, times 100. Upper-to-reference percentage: 100.7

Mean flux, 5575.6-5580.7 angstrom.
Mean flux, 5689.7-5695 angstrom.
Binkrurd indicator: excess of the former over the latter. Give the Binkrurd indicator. -0.69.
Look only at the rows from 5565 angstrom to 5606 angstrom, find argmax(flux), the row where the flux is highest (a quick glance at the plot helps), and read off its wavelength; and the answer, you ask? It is 5576.88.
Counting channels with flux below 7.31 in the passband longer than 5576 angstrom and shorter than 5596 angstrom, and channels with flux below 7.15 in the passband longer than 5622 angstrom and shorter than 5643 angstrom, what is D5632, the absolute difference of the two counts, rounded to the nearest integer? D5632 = 7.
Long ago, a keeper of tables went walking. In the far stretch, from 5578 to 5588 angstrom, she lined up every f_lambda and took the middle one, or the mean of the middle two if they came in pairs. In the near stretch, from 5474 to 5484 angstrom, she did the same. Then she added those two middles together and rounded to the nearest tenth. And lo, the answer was 13.7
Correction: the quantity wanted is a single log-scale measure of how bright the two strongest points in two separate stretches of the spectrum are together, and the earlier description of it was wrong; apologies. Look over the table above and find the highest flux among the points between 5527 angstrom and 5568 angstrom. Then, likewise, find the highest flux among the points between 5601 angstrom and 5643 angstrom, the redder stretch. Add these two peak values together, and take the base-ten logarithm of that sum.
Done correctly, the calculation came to 1.19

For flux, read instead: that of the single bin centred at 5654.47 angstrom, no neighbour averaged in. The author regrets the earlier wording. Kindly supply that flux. 8.021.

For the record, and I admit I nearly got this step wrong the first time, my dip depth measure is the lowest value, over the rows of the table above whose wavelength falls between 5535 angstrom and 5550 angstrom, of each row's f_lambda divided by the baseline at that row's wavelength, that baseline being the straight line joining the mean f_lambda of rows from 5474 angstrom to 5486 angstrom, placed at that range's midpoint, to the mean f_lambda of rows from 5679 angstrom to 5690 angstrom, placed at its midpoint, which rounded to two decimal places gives 1.05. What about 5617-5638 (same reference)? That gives 0.92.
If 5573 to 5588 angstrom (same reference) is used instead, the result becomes 0.86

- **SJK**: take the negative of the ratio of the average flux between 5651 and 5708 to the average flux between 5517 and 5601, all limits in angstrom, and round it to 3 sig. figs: -1.07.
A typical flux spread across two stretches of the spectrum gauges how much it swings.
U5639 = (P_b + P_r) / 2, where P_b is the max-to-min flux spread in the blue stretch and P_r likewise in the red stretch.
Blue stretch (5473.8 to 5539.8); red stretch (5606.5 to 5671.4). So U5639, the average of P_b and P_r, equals 1.70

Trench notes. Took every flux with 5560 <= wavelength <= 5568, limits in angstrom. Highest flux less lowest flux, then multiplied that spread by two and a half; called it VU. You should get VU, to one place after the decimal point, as 1.8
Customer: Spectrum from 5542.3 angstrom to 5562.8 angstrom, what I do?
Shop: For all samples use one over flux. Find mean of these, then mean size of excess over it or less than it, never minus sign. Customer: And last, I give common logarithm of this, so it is -2.67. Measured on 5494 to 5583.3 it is -2.18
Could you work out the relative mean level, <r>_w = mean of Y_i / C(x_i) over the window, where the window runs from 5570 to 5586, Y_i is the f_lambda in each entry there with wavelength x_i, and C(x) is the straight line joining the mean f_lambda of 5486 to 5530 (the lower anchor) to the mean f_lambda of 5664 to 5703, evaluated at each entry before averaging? 0.99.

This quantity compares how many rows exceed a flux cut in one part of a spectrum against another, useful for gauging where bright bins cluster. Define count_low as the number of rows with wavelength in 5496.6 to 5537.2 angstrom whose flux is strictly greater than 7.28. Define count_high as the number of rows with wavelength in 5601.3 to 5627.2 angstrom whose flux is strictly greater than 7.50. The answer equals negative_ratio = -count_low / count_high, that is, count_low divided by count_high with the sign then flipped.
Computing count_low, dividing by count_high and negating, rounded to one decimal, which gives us -3.0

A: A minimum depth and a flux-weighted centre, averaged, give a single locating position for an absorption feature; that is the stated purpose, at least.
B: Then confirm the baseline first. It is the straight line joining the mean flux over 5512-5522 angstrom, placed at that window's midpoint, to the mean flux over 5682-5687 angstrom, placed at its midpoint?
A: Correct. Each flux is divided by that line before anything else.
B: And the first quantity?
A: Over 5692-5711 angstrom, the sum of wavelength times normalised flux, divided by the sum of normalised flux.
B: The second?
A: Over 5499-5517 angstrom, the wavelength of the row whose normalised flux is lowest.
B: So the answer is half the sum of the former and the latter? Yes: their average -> 5607.2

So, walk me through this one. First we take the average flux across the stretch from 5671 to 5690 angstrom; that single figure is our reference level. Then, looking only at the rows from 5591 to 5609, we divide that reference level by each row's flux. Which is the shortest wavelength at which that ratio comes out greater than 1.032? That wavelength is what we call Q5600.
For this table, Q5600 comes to 5592.32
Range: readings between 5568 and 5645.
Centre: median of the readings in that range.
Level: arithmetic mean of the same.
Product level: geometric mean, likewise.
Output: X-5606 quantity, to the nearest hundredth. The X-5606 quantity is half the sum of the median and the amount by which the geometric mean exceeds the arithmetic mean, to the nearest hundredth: 3.60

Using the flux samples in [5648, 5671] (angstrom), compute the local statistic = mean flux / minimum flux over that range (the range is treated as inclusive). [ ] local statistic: 1.05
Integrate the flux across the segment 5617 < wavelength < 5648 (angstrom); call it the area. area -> 230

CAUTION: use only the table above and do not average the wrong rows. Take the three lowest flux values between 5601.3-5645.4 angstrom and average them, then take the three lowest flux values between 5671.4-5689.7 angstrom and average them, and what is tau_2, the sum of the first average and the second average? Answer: 14.1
